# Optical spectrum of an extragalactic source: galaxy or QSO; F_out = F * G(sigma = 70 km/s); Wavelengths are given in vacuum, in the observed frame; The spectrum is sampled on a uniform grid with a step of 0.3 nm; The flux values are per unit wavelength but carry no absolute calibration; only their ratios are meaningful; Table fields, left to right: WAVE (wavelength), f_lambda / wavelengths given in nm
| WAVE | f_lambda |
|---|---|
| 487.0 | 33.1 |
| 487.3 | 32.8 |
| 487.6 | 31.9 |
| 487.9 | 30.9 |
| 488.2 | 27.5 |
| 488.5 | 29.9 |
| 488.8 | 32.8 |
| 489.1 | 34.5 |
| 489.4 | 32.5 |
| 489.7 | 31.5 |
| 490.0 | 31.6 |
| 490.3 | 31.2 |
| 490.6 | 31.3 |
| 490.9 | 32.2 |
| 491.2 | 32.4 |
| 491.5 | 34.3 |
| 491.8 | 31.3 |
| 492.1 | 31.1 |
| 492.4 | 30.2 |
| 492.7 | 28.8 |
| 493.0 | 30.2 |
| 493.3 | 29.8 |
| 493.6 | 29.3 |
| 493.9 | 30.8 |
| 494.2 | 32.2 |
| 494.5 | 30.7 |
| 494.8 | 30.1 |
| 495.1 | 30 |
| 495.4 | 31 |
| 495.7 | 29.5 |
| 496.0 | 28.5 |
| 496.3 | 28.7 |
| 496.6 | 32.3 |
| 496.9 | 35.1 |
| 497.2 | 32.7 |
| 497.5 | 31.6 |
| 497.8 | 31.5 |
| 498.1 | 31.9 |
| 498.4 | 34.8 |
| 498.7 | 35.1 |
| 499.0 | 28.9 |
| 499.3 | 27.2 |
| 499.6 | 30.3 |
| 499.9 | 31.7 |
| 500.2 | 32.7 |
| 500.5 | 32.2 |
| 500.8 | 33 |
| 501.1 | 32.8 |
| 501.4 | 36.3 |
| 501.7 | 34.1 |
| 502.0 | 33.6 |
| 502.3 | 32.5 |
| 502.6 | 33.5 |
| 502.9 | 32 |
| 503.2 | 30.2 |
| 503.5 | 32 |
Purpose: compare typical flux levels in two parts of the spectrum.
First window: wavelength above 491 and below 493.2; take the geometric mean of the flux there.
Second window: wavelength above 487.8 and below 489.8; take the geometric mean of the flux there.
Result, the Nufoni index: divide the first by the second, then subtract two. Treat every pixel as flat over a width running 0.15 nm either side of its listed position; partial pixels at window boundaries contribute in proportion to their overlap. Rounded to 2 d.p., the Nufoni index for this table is -1.01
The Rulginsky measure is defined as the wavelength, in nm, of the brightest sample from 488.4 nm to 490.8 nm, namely 489.1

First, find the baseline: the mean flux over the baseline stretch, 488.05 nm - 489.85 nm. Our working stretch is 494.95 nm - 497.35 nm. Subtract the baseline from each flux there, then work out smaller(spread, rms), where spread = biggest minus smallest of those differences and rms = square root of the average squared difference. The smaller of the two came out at 2.2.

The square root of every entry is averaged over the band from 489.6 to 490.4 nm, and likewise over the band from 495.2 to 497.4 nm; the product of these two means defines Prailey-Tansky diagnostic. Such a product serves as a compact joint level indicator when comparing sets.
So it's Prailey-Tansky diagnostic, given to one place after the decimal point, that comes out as 31.3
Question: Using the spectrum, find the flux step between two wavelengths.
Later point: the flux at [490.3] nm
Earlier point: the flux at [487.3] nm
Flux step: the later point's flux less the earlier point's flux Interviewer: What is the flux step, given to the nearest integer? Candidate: -2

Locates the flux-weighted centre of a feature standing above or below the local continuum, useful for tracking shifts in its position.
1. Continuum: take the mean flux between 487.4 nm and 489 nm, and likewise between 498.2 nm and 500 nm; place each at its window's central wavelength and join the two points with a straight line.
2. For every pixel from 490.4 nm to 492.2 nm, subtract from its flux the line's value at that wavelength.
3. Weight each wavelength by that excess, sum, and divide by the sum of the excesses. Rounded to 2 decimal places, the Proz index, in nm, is 491.30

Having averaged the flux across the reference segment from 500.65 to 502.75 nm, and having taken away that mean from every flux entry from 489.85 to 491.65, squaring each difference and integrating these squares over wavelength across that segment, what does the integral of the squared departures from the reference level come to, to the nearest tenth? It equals 6.1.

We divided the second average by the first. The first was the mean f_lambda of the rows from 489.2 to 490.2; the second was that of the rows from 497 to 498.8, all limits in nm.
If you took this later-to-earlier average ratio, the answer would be 1.03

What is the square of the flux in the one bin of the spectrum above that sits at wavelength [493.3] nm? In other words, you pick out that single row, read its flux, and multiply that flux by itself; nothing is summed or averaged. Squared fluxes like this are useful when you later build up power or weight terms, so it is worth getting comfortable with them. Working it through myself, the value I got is 888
